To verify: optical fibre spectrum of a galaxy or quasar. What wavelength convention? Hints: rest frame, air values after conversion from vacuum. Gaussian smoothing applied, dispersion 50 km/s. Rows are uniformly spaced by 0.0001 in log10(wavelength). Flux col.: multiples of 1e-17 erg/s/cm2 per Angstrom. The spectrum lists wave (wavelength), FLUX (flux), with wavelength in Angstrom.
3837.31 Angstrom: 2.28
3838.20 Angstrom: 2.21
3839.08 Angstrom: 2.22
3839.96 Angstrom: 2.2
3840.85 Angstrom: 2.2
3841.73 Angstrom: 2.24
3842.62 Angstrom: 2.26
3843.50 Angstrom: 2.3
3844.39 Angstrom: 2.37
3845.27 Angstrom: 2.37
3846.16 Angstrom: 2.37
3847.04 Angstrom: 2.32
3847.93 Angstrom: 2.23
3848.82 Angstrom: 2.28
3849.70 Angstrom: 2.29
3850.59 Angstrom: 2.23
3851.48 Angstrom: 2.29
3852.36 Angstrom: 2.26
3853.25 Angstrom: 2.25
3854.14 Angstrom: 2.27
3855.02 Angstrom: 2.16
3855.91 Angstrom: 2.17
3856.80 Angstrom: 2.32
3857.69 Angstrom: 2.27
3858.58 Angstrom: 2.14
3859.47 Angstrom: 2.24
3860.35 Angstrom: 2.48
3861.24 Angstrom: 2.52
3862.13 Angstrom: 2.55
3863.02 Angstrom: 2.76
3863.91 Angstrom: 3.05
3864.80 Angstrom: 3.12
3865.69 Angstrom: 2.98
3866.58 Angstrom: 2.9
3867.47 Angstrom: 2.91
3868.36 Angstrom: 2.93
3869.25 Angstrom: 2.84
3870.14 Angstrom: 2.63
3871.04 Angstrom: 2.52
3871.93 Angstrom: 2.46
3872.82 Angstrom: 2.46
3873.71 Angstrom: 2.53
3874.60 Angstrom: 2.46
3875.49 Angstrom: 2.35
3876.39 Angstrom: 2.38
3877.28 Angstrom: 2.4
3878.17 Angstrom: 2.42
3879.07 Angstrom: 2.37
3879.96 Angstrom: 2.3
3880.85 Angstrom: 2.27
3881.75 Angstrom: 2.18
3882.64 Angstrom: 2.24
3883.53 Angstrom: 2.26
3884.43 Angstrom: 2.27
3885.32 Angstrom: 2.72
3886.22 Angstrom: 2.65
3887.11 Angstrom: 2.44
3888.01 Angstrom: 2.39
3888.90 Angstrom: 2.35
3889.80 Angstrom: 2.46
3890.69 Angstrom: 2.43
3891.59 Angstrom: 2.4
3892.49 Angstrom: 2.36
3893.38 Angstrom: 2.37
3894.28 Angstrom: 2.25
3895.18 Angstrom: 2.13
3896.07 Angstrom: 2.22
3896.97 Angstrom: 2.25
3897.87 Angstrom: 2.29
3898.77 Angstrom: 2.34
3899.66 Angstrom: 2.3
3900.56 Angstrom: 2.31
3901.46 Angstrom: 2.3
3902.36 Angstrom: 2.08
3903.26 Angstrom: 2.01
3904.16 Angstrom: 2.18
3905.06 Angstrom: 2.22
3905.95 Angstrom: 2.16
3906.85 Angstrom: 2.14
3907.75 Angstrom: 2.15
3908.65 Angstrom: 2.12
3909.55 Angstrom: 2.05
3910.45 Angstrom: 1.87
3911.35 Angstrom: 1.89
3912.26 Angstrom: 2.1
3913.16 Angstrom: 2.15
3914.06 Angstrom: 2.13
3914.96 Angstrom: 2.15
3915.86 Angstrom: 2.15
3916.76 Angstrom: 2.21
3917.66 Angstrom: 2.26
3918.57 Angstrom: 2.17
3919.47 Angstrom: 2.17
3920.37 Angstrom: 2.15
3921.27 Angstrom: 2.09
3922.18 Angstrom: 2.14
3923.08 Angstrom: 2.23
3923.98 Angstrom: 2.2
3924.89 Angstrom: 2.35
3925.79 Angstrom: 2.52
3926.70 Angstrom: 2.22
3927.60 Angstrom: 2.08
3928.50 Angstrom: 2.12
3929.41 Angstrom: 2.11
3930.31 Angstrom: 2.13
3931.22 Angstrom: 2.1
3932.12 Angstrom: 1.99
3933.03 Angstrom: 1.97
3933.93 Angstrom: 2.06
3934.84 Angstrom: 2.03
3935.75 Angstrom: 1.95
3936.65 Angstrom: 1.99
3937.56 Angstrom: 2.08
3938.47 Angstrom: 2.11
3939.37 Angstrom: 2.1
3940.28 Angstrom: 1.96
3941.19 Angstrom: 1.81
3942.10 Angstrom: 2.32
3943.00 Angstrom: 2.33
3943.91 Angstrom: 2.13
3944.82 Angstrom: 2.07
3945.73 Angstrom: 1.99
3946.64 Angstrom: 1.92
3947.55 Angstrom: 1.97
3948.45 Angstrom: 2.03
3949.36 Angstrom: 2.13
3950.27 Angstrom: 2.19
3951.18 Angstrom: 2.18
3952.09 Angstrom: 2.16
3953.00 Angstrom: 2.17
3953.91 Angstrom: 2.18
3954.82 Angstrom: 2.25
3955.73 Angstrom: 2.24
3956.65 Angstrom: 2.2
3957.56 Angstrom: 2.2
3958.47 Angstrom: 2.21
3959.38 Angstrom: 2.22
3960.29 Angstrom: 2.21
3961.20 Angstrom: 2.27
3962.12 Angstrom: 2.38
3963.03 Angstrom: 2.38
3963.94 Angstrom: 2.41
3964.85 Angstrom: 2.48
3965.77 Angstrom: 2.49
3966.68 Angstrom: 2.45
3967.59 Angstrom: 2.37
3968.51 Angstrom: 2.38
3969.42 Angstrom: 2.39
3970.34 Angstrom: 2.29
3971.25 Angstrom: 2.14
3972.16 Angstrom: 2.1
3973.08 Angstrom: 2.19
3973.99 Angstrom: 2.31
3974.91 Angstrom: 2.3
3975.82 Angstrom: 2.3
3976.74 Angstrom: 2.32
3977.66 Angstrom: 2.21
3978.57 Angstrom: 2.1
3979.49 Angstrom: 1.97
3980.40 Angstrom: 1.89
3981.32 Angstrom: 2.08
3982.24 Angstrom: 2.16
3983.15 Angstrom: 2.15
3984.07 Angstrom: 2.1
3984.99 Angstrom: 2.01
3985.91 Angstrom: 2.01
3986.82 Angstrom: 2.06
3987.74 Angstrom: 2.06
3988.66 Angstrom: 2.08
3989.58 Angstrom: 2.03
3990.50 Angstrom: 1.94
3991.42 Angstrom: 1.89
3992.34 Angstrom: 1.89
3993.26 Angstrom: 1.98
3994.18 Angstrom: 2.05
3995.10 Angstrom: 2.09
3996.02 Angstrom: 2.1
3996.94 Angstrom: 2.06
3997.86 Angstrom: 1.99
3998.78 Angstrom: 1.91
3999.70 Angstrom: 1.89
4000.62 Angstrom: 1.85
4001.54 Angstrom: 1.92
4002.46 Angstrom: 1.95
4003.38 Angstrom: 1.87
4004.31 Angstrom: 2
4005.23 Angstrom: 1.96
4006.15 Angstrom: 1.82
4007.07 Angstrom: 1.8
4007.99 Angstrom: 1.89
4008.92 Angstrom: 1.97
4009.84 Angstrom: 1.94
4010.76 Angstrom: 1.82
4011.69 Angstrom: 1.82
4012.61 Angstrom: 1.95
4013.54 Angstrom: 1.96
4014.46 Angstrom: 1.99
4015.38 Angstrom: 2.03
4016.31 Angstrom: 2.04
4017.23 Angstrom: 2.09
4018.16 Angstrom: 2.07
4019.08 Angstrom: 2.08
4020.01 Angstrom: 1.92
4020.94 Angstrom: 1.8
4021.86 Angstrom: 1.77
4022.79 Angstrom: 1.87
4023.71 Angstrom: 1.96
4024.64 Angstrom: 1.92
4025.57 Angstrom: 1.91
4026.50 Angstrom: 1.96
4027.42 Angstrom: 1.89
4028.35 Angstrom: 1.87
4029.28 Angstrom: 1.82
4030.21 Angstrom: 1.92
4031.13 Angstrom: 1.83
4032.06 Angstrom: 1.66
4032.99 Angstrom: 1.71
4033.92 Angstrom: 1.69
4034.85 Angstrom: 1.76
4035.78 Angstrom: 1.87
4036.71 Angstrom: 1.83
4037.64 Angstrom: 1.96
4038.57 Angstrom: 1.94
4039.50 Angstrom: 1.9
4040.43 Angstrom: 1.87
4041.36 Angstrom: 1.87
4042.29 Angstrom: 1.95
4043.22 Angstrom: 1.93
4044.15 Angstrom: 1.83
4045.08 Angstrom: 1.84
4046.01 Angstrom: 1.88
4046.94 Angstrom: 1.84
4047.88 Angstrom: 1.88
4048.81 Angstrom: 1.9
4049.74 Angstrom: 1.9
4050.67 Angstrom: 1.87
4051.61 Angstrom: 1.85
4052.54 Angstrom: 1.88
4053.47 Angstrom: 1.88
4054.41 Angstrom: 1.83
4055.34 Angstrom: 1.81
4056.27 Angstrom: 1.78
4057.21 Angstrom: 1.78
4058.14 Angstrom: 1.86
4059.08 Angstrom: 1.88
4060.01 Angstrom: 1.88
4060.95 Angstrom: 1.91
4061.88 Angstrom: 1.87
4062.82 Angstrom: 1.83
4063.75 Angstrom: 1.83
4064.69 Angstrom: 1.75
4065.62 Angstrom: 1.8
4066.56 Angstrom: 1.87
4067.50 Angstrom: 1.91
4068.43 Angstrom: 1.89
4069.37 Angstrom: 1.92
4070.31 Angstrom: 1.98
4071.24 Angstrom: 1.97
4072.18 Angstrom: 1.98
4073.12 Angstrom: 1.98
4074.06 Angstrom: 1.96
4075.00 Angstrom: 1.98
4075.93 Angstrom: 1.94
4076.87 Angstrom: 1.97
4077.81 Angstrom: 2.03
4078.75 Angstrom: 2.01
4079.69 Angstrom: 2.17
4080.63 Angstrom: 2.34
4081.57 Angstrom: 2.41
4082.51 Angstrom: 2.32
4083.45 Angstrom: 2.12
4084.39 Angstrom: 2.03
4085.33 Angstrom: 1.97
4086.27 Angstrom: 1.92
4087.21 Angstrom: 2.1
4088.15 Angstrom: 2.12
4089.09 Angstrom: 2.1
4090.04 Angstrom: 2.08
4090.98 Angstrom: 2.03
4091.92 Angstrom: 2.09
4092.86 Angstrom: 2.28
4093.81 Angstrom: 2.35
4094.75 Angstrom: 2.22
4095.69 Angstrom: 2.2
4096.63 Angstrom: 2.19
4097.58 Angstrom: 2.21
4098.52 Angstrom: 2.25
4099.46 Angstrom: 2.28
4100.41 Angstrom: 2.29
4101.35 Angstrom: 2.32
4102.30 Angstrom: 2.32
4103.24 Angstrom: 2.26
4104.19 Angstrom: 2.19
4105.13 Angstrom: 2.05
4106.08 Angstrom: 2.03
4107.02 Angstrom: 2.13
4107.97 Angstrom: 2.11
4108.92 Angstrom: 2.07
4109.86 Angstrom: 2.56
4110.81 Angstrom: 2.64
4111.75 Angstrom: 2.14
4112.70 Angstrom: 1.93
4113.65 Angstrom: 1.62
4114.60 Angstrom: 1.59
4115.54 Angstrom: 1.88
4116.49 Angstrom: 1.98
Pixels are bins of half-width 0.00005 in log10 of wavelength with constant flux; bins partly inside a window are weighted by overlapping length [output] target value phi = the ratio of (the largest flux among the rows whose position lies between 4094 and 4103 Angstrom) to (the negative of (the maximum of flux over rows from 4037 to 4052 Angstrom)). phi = -1.18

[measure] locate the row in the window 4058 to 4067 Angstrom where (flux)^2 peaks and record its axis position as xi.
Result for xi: 4060.95 Angstrom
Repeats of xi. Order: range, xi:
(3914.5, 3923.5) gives 3917.66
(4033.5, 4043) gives 4037.64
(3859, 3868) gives 3864.80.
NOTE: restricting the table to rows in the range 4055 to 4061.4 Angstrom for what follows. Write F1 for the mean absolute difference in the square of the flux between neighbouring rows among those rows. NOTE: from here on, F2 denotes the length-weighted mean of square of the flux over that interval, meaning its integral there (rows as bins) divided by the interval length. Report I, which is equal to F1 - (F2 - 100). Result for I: 96.7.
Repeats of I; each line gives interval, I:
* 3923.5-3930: 95.6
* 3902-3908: 95.7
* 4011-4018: 96.2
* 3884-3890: 94.7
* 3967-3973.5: 95.1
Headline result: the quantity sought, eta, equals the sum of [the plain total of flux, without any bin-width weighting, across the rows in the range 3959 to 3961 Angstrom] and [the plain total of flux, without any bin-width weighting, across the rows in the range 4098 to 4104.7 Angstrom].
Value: 20.3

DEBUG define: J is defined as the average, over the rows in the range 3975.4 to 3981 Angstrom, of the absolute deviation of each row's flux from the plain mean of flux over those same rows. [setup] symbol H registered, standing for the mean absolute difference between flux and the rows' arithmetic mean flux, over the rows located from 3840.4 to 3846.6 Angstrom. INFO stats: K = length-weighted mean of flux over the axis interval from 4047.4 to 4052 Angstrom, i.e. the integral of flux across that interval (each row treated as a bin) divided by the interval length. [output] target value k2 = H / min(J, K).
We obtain 0.4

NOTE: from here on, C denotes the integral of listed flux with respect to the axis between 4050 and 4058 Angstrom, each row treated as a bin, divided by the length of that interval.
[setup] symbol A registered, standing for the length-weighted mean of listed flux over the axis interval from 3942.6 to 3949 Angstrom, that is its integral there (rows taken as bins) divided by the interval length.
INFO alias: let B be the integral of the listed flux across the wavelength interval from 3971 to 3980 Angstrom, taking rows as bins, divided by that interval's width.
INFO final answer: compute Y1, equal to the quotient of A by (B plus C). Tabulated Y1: 0.511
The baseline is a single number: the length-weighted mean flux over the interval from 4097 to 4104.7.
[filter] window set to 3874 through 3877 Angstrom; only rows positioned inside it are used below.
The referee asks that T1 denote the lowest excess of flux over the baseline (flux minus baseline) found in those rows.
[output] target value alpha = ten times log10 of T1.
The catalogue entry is -10.6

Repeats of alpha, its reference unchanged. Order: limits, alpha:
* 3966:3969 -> -9.7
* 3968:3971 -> -15.6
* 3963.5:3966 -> -8.3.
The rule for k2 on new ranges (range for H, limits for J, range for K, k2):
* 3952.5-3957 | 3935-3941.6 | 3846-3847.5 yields 0.4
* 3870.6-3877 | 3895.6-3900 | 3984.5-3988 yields 1.4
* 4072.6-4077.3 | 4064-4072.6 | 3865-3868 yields 0.2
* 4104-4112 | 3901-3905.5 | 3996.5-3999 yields 1.9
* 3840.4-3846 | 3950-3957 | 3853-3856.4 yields 2.2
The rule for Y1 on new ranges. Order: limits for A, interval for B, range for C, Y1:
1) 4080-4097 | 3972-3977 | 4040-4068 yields 0.525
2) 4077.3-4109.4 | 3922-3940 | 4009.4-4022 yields 0.531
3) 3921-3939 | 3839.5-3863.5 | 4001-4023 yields 0.501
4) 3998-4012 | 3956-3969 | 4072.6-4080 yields 0.438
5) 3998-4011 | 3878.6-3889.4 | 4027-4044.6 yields 0.452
